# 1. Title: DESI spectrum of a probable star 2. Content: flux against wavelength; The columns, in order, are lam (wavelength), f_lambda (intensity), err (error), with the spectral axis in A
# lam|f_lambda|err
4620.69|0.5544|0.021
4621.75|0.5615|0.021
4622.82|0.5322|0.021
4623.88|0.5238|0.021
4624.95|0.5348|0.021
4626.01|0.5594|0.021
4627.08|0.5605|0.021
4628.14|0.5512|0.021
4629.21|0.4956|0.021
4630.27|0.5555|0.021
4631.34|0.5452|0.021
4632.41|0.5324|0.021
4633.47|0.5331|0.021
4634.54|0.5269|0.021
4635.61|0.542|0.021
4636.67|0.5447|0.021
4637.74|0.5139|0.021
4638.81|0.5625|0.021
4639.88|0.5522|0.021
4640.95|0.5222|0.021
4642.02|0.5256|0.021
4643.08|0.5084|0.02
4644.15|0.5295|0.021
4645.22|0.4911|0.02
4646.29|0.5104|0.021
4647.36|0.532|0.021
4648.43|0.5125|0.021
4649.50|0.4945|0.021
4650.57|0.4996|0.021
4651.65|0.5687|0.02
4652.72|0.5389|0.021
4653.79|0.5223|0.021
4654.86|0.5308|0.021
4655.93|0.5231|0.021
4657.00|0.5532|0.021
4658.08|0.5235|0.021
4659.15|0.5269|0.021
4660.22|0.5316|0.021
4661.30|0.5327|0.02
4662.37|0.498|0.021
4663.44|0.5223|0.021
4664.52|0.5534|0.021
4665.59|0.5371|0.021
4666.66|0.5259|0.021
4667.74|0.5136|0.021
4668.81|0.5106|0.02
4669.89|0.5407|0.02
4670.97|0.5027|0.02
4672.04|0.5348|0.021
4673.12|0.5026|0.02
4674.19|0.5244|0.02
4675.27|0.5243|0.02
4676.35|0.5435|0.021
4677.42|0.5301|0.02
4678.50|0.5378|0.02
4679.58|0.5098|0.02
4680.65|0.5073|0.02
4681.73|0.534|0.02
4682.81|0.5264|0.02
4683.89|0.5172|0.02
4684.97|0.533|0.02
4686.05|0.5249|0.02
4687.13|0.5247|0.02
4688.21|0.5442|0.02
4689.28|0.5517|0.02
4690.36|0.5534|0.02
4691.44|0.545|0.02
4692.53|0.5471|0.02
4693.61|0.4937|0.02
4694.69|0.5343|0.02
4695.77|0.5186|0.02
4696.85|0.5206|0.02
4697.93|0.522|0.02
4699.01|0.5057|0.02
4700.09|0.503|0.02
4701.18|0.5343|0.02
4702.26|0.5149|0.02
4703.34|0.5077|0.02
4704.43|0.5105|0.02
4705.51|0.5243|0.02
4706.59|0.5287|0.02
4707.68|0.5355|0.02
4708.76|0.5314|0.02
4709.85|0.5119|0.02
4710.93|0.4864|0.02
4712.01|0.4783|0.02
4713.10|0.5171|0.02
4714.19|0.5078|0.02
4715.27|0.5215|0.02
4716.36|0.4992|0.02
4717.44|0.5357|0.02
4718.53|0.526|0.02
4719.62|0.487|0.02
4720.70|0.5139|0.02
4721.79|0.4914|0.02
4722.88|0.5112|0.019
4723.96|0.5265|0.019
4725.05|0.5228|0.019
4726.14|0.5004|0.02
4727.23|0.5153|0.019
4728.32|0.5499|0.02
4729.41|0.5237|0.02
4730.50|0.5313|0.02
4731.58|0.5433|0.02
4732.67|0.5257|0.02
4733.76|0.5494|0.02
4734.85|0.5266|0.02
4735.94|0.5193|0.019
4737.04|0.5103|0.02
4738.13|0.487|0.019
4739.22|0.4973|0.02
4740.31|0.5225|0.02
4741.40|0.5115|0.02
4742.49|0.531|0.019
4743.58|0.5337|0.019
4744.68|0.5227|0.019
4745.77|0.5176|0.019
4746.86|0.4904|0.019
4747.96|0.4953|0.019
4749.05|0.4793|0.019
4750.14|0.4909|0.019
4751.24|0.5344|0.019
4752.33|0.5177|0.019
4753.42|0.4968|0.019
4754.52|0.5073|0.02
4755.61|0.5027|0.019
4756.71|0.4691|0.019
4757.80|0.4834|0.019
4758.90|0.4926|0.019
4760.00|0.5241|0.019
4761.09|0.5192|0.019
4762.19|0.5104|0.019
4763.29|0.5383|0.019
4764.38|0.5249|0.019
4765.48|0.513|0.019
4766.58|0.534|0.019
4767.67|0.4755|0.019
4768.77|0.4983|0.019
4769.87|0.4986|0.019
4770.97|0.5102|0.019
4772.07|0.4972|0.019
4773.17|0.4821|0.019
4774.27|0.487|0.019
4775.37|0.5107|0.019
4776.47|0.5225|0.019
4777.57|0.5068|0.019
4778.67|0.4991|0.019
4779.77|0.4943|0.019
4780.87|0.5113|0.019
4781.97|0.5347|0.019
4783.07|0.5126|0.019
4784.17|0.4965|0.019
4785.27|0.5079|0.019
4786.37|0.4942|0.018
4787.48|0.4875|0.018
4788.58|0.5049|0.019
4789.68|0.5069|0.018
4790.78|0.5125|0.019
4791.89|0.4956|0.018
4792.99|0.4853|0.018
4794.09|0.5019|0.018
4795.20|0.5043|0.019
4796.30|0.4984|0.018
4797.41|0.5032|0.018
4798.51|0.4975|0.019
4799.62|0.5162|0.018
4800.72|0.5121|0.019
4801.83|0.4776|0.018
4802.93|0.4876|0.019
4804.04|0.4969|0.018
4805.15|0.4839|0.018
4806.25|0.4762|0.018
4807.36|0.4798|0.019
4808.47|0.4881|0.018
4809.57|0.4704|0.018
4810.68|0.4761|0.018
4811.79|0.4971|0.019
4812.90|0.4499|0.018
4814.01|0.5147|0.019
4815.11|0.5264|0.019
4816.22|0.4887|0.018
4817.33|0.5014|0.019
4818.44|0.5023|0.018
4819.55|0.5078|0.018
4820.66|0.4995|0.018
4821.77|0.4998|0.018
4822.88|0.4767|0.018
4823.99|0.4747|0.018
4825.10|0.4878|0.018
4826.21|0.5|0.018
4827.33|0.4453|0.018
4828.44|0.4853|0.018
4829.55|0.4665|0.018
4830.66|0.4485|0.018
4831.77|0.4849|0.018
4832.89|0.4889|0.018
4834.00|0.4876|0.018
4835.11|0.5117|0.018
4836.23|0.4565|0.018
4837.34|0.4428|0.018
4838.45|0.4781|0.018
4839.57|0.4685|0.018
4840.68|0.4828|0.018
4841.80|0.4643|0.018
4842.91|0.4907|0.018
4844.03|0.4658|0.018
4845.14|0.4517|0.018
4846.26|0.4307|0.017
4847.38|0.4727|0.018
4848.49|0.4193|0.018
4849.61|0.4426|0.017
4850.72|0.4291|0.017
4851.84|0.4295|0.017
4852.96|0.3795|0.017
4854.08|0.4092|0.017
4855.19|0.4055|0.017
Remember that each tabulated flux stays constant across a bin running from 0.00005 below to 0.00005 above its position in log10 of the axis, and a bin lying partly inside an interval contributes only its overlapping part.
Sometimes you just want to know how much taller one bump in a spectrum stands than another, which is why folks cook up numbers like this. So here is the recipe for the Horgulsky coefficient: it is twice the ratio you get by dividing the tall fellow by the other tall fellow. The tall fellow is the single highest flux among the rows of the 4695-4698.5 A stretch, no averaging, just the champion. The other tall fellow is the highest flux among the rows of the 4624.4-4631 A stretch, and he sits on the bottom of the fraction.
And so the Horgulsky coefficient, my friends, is 1.863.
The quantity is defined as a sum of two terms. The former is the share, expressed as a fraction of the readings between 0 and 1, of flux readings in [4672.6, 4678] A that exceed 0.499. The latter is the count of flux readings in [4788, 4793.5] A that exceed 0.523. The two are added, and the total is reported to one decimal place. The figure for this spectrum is 1.0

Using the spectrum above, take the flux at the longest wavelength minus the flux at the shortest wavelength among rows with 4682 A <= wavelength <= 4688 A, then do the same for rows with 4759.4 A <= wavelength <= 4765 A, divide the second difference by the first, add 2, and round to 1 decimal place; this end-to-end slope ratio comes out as 1.5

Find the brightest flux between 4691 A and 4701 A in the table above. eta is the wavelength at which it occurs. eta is 4692.53 A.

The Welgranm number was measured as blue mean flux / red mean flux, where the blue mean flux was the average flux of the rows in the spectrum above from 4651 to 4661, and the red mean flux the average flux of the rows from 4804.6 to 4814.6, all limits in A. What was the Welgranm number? 1.11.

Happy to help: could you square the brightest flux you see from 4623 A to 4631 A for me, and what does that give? 0.314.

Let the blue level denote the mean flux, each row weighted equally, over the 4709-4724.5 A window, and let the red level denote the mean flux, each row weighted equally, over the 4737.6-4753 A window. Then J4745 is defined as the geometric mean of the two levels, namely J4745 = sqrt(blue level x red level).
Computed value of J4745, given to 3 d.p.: 0.509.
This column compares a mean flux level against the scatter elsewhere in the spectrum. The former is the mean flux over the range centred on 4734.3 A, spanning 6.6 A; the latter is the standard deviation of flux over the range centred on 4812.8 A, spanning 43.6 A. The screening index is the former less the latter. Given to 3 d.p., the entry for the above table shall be 0.511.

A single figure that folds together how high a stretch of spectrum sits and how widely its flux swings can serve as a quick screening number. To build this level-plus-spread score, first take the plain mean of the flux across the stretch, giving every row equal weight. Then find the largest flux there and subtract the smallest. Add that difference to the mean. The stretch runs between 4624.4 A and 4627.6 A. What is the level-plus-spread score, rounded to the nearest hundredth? 0.58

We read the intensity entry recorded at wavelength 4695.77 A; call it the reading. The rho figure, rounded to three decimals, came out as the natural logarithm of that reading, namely -0.657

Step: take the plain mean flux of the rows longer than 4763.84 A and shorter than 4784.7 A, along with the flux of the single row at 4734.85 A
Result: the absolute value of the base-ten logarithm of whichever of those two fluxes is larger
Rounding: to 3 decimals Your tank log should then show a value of 0.279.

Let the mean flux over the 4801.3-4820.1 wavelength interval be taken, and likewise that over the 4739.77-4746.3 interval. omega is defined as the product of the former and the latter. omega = 0.256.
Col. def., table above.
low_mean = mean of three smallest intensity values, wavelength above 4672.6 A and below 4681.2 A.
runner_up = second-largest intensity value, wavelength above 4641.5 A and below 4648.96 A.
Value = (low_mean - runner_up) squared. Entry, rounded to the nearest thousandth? 0.001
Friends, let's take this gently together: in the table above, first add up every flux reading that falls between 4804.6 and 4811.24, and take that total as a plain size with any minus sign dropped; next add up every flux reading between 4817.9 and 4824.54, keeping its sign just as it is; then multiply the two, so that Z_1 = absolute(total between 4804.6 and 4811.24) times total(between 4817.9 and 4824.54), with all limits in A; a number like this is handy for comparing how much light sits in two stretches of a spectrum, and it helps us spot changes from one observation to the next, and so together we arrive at 8.51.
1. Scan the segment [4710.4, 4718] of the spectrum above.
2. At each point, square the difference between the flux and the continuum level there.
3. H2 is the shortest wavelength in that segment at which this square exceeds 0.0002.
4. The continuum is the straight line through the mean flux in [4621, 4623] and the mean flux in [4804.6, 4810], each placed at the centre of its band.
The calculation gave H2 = 4710.93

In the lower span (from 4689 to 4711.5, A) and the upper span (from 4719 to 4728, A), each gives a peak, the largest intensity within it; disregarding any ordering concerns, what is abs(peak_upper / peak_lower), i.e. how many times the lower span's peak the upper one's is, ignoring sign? 0.95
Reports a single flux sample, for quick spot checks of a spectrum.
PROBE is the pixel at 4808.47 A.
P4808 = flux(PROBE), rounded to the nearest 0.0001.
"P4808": 0.4881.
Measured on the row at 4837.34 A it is 0.4428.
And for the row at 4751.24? 0.5344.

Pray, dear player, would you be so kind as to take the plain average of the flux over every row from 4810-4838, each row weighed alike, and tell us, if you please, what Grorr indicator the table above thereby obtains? 0.485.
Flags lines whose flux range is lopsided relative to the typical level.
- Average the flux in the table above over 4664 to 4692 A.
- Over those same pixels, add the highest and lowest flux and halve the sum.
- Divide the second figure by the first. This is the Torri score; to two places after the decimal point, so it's 1.00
